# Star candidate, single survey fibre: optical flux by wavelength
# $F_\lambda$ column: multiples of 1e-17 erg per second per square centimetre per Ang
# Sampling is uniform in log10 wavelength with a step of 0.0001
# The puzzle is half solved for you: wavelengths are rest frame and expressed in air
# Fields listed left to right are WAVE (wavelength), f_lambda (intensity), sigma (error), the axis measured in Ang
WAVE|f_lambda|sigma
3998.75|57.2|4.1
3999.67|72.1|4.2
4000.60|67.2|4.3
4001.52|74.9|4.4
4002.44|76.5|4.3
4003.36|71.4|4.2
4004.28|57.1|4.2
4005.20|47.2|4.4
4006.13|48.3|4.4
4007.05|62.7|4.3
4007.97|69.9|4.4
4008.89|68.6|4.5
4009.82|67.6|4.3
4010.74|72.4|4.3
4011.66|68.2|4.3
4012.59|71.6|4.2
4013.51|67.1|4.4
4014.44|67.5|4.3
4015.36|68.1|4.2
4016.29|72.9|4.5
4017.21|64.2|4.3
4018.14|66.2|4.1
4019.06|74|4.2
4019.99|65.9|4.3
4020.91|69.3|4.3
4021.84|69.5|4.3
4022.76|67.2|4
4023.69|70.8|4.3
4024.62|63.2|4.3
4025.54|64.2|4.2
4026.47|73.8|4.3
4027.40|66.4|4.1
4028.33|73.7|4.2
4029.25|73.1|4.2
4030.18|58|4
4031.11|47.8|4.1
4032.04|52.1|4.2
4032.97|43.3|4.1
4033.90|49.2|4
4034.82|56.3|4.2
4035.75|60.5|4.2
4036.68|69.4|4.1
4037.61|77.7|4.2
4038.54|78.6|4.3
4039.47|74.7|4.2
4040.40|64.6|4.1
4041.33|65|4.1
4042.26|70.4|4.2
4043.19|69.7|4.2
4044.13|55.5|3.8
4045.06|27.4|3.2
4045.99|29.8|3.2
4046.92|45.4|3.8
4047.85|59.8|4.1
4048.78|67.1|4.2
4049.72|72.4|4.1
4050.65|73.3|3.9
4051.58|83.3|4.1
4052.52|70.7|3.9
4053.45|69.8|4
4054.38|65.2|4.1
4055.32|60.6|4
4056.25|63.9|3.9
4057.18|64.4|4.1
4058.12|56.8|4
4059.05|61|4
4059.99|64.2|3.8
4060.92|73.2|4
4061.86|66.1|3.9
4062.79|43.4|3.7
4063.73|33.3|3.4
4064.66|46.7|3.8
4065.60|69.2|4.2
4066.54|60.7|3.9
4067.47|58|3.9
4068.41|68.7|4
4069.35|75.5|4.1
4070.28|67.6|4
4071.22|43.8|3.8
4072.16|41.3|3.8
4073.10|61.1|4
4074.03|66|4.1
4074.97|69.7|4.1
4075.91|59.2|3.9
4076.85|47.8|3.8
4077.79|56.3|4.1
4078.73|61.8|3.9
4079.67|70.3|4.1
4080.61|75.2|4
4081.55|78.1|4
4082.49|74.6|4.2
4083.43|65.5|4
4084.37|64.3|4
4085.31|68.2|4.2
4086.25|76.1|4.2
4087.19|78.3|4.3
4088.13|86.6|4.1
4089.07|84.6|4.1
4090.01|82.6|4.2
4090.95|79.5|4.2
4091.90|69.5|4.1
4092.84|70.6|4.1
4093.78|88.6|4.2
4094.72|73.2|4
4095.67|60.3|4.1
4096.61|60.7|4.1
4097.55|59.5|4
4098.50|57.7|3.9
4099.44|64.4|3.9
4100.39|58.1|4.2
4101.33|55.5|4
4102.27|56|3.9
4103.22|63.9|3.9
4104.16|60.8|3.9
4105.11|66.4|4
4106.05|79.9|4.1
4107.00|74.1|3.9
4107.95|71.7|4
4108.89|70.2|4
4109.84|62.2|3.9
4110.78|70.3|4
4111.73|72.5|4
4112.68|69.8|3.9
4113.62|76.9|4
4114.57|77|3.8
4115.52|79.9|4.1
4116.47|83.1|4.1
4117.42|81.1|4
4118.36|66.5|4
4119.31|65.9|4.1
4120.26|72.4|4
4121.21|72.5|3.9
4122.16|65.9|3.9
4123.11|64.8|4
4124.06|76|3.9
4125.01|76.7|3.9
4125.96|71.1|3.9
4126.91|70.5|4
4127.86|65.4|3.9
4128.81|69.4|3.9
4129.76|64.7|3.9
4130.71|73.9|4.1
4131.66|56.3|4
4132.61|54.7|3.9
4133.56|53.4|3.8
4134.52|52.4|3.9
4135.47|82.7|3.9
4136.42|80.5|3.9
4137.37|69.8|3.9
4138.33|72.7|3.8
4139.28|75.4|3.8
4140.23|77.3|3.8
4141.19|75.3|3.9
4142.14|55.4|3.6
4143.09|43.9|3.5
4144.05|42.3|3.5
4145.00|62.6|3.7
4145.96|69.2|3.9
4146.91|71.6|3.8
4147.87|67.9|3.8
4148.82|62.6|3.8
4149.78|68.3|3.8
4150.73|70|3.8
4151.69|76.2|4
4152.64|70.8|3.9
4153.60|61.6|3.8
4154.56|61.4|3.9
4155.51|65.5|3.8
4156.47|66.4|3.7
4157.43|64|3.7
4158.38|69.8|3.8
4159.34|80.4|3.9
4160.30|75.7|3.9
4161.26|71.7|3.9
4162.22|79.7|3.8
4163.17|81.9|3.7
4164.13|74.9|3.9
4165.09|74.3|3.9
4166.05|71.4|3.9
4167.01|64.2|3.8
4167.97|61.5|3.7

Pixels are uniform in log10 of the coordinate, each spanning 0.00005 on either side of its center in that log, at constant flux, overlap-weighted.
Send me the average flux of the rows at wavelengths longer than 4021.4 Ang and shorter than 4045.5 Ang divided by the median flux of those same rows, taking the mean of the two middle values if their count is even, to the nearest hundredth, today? 0.96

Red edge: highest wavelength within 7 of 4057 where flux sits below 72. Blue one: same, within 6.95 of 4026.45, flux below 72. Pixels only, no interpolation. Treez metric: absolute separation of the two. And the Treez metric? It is 30.8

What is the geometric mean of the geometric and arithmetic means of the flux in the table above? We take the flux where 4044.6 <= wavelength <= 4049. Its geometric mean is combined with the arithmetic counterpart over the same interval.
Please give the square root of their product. 44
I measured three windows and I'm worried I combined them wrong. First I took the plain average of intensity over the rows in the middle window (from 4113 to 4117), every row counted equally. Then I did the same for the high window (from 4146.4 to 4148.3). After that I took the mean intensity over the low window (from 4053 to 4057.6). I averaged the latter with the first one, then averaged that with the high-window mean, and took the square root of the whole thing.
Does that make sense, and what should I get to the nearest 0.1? 8.4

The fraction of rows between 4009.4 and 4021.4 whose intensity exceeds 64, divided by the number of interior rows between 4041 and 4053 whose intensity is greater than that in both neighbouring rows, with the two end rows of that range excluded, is 0.50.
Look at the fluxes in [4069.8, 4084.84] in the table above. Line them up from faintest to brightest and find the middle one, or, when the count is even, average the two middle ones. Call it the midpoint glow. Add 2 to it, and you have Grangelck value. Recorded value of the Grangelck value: 66.9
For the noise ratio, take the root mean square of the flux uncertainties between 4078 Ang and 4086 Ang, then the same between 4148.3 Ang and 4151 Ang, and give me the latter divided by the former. 0.94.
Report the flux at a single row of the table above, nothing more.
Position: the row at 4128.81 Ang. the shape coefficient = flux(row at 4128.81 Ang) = 69.4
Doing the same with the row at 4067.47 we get 58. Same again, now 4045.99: 29.8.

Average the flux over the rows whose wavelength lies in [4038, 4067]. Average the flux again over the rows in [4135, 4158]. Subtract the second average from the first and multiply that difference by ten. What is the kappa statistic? -57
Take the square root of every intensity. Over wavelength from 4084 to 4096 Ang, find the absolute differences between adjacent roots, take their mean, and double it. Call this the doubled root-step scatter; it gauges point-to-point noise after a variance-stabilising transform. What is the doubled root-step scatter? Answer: 0.83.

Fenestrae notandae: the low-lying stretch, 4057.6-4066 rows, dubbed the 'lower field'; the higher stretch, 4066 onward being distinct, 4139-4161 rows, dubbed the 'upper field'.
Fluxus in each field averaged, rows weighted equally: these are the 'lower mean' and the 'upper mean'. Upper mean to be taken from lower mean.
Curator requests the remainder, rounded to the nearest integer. -10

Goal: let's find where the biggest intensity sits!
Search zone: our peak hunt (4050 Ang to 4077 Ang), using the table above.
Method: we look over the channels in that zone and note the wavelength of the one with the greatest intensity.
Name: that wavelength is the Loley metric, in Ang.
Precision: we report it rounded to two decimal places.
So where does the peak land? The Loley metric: 4051.58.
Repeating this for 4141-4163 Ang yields 4159.34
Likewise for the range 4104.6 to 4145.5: 4116.47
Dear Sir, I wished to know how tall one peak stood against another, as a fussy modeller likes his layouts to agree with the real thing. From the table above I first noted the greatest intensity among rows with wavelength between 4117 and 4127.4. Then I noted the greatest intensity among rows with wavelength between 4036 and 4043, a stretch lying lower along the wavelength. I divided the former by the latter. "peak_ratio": 1.03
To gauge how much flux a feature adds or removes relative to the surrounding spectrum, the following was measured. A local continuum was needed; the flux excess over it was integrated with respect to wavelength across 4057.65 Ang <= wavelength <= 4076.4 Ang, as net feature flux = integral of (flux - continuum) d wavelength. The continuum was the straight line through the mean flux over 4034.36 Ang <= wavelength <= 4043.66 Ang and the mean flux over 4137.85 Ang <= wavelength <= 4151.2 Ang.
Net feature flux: -160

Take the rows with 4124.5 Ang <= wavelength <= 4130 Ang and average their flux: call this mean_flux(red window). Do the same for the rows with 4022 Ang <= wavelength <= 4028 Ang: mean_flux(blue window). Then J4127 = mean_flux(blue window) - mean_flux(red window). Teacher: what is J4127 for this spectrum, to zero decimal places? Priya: -2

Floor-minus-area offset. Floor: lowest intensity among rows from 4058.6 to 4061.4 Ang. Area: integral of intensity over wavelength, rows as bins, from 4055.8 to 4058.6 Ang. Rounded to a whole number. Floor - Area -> -112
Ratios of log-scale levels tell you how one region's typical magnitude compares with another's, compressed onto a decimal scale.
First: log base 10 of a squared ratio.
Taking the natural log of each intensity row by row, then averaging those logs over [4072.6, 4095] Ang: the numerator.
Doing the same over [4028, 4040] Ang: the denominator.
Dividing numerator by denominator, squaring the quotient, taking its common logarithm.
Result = 0.028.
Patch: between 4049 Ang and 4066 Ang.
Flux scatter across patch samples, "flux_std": 12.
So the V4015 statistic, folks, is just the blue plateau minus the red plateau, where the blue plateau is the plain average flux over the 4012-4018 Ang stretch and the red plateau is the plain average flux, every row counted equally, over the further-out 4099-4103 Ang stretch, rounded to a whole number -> 10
